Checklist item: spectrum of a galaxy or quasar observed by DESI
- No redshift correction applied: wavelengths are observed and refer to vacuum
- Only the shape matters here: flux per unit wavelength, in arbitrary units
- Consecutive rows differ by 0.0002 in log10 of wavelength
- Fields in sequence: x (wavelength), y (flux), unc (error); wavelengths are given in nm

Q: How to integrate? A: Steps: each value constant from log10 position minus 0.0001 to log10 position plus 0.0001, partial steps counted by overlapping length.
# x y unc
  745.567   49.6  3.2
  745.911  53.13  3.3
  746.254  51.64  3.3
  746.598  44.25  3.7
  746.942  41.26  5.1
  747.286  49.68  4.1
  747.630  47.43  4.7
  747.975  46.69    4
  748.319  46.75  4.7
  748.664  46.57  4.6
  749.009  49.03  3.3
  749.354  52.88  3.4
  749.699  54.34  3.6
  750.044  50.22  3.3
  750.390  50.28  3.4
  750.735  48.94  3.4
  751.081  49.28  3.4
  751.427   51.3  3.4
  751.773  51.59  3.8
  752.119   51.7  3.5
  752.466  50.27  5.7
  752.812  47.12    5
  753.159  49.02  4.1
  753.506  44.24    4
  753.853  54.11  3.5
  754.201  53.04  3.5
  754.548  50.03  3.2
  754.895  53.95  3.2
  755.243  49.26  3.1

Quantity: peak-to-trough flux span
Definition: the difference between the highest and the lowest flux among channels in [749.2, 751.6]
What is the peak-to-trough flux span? 5.4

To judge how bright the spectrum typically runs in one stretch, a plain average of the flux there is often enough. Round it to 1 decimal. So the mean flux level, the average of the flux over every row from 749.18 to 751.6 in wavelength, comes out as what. 51.0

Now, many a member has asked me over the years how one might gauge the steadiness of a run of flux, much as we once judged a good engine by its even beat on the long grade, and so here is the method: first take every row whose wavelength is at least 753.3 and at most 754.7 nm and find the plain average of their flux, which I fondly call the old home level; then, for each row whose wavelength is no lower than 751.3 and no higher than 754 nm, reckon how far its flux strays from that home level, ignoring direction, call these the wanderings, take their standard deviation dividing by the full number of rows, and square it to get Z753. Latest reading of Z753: 3.4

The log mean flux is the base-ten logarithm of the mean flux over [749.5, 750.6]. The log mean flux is 1.71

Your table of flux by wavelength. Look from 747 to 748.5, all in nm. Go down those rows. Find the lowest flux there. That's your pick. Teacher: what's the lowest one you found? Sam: 46.69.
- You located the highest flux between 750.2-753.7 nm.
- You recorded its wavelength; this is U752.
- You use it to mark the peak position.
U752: 752.119 nm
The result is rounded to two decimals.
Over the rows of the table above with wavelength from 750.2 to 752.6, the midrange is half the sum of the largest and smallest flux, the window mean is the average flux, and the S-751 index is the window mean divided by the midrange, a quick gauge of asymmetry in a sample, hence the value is 1.00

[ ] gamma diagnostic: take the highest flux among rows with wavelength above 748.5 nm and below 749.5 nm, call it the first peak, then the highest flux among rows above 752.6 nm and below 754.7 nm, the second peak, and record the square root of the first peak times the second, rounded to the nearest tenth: 53.5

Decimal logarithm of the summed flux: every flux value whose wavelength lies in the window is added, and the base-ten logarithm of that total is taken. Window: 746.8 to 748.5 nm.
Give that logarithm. 2.37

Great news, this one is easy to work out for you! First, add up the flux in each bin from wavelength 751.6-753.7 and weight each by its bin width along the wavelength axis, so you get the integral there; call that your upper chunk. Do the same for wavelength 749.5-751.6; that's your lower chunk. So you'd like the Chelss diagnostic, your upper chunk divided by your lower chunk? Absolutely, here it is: 0.97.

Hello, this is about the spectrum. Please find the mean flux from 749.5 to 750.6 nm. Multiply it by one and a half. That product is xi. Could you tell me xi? 77.4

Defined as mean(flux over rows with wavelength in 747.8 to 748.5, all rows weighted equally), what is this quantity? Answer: 46.7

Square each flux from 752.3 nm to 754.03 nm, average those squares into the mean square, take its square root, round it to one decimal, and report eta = 49.1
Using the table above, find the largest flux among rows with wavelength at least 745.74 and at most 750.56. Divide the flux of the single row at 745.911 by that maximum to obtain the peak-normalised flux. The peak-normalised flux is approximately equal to 0.98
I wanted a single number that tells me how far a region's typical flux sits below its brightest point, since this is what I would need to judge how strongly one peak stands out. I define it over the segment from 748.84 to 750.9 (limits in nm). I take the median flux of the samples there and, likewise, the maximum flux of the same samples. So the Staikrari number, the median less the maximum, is -4.1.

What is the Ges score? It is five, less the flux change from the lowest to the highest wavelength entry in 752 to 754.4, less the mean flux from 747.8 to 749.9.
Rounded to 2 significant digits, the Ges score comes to -46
